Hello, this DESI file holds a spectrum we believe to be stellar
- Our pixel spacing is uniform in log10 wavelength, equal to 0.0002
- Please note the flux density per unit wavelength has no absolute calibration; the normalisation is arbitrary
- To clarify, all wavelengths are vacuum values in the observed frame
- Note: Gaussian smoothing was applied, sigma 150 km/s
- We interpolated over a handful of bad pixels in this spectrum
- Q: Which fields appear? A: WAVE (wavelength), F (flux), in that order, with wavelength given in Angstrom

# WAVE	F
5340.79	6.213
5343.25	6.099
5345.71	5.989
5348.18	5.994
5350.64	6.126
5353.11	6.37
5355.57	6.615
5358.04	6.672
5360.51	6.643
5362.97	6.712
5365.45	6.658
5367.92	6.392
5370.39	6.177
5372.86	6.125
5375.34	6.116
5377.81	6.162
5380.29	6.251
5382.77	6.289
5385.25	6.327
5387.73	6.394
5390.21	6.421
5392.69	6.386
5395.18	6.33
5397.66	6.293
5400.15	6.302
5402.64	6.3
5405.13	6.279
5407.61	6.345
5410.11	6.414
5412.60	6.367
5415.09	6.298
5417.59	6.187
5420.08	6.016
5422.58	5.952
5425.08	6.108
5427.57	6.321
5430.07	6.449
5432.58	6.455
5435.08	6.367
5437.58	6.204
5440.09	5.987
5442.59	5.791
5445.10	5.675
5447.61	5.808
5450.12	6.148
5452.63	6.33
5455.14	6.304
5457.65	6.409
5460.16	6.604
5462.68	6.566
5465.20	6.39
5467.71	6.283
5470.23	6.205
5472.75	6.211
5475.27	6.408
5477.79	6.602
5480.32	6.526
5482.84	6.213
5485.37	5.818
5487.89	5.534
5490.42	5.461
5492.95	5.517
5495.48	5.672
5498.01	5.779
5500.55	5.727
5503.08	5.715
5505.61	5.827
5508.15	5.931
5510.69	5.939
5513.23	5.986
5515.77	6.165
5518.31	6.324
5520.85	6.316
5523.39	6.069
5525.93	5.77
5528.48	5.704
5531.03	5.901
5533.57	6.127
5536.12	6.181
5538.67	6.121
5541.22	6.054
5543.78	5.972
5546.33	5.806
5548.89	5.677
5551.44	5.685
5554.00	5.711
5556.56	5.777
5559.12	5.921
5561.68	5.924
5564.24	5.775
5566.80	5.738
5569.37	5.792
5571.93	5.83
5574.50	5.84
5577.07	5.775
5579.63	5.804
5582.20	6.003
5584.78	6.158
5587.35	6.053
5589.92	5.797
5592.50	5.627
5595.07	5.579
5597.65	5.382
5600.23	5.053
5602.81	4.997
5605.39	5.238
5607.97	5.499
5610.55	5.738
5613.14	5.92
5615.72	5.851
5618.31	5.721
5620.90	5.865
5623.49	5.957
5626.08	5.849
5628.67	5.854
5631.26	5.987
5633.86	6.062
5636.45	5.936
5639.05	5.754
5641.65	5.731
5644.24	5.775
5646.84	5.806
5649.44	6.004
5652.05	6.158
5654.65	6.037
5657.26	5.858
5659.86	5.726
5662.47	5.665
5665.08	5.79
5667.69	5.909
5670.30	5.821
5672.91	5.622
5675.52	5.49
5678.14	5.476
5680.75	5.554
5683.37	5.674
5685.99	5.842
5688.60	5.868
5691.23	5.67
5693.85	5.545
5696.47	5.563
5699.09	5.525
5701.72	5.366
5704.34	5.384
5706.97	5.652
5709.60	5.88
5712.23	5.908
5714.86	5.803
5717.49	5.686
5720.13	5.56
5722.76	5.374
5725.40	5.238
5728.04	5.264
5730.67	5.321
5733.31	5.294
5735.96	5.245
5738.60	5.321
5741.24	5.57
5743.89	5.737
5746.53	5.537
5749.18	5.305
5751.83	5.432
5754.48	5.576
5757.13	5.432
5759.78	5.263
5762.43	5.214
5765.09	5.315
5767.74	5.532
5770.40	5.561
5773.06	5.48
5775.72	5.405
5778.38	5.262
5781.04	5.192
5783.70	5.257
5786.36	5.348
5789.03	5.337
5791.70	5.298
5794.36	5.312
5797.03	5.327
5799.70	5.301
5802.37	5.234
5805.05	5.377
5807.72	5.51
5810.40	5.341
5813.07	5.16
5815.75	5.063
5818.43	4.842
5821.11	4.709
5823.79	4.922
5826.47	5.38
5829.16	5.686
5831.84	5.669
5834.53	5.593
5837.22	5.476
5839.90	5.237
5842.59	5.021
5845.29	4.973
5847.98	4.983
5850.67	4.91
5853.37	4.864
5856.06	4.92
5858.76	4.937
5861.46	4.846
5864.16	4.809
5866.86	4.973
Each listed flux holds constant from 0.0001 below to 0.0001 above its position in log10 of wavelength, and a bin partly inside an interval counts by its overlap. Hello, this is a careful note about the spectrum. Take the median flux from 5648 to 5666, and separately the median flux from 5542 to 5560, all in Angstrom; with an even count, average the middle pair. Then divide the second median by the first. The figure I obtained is 0.99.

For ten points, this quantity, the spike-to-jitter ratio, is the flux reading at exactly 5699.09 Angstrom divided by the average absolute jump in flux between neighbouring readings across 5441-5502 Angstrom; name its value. 37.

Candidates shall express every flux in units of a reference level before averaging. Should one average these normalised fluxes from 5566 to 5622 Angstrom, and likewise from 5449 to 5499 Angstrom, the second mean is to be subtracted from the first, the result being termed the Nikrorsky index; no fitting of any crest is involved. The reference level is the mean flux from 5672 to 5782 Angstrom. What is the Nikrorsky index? -0.083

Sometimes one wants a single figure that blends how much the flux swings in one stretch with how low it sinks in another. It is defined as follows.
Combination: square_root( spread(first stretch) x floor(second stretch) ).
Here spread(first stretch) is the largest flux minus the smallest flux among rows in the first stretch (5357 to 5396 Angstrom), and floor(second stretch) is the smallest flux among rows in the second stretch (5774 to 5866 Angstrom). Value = 1.7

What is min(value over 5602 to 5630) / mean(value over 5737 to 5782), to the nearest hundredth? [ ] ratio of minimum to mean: 0.92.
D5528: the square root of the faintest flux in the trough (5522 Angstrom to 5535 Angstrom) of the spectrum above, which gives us 2.39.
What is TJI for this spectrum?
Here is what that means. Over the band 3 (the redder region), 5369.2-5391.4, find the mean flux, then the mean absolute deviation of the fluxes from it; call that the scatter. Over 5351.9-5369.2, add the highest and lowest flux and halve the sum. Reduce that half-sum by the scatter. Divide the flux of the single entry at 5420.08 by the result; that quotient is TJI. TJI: 0.93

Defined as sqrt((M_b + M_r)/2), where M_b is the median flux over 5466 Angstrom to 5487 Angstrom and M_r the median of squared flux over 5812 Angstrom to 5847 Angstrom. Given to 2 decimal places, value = 4.05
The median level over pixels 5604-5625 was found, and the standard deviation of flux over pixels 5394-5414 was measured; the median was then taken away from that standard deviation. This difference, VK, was -5.75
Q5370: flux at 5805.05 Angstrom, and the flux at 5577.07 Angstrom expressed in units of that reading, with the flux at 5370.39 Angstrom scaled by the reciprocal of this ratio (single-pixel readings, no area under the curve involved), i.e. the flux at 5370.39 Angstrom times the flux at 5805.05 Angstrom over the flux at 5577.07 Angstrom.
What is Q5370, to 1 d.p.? 5.8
